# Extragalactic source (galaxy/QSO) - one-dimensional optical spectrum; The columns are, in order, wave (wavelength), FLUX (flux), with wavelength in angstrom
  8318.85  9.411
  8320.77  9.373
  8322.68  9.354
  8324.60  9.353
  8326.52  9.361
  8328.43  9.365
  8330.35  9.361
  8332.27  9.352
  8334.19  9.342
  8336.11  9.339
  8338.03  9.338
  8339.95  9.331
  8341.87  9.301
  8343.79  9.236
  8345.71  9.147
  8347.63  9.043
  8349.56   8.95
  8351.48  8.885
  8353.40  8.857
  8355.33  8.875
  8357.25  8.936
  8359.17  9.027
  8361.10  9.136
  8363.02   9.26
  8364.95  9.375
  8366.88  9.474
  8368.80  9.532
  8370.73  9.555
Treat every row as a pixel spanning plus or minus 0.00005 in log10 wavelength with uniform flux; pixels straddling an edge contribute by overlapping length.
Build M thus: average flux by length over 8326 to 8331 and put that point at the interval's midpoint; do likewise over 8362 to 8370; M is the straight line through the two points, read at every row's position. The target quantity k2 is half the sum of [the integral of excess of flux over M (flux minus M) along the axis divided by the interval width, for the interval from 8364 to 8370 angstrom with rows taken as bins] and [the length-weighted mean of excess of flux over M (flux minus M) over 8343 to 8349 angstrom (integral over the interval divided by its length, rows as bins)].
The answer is -0.11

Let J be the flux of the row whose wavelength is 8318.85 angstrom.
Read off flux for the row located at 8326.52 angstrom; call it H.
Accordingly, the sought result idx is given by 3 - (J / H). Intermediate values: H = 9.361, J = 9.411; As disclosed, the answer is 1.995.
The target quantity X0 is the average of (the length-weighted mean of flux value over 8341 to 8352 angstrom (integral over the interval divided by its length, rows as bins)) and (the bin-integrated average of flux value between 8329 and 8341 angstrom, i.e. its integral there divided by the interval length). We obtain 9.22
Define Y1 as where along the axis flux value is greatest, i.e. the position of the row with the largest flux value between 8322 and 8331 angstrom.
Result 8328.43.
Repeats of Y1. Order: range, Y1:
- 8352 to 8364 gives 8363.02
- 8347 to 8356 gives 8347.63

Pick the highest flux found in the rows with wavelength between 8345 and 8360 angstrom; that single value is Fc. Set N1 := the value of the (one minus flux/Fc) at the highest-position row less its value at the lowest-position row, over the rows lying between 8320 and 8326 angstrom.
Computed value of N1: 0.002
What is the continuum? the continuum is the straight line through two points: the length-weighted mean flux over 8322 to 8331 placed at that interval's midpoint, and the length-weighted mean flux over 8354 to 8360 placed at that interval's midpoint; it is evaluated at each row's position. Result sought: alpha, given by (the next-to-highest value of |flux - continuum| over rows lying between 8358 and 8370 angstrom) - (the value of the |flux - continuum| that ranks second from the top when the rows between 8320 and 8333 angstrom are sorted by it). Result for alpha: 0.6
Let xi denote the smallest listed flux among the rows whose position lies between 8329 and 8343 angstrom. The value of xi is 9.301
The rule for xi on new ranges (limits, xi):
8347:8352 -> 8.885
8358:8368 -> 9.027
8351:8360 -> 8.857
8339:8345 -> 9.236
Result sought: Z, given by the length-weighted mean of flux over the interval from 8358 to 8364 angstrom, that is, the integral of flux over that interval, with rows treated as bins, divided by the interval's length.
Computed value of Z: 9.14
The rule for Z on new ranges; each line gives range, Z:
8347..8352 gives 8.95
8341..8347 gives 9.22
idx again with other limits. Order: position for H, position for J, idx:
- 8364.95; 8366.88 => 1.989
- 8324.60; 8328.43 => 1.999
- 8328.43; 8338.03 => 2.003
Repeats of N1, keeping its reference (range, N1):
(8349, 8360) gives -0.008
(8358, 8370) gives -0.055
